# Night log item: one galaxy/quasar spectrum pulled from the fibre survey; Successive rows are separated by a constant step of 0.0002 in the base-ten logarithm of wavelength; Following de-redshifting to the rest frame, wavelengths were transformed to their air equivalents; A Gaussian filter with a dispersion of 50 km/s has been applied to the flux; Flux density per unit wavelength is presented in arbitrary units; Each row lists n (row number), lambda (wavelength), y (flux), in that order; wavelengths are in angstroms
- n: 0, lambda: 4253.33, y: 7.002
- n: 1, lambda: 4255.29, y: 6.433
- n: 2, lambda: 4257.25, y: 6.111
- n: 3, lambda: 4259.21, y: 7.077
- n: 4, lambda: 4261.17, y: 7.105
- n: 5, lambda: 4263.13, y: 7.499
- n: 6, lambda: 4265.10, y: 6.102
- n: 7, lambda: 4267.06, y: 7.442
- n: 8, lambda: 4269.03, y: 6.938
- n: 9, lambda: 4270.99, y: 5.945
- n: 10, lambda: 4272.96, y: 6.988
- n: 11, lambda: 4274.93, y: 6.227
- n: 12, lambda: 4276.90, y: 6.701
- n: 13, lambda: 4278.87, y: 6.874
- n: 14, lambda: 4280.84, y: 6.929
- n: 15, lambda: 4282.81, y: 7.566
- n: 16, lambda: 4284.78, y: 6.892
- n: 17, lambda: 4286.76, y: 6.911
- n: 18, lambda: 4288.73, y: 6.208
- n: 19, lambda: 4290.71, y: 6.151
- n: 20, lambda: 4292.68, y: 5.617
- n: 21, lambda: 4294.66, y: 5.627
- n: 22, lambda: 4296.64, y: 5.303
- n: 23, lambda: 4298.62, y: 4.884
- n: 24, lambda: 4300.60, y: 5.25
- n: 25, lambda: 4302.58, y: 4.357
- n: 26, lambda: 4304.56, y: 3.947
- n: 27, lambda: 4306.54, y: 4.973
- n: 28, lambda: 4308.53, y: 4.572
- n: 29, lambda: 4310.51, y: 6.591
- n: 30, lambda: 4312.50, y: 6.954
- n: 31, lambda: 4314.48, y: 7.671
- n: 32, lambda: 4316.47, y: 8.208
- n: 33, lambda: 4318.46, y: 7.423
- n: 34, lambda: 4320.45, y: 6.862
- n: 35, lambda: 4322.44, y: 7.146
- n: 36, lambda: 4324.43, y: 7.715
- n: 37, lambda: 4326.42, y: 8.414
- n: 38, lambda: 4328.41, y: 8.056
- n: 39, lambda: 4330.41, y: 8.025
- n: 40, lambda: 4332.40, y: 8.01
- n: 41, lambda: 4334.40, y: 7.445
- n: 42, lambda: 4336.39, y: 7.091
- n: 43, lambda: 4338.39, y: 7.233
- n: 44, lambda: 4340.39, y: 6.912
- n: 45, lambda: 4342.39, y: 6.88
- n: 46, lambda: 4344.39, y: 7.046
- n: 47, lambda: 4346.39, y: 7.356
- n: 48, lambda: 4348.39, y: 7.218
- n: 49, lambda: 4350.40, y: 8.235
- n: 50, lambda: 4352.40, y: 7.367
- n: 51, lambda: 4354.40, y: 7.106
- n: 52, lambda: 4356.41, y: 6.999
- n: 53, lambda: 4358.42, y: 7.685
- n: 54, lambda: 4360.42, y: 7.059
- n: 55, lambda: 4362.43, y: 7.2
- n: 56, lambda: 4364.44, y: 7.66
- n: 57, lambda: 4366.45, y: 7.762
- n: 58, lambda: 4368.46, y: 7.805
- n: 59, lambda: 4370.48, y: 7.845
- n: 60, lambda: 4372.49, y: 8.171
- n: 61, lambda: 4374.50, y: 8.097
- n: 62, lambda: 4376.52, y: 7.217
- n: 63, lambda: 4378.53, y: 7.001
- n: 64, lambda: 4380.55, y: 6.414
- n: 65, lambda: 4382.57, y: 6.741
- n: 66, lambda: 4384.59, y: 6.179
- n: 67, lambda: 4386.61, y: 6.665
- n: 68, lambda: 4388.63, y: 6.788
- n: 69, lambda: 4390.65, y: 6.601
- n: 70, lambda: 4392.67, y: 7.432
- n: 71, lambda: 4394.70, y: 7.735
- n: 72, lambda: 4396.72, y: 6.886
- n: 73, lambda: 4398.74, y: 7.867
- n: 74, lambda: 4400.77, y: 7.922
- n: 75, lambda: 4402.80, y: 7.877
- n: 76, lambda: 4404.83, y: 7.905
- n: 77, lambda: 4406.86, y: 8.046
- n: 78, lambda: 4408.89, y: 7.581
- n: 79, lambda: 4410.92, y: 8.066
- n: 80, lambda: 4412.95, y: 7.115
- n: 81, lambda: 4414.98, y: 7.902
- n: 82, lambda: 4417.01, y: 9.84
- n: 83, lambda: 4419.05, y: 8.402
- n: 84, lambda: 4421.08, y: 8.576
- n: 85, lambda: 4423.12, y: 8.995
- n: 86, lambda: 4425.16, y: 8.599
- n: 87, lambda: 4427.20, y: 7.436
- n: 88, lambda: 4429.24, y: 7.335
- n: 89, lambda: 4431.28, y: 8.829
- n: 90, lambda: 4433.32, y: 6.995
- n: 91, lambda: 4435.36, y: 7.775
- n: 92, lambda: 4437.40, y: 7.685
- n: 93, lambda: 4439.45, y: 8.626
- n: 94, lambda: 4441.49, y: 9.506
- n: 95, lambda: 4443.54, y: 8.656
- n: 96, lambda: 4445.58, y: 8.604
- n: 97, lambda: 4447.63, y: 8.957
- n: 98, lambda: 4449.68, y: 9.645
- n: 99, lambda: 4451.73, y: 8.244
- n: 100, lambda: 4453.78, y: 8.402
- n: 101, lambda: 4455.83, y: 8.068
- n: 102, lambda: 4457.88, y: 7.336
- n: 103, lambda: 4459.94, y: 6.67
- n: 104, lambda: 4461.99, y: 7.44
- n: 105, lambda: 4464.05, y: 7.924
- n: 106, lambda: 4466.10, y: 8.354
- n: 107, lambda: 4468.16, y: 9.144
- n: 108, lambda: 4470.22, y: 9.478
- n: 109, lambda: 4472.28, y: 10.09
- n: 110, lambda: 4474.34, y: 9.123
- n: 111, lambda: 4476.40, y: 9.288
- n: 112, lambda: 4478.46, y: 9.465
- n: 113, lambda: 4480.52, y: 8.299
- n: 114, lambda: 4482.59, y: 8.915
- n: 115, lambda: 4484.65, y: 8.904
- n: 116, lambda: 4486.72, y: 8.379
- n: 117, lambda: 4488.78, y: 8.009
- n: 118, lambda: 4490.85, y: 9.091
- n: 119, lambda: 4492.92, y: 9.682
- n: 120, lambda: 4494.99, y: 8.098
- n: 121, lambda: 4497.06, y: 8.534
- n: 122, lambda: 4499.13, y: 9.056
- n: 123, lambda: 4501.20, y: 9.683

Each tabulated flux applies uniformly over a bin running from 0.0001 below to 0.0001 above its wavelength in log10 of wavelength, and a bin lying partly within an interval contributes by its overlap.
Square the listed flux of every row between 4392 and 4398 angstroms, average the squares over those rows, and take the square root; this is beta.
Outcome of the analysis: 7.36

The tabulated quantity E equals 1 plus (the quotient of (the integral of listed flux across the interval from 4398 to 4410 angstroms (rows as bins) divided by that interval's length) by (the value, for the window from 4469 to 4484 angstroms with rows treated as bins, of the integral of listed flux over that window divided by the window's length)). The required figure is 1.9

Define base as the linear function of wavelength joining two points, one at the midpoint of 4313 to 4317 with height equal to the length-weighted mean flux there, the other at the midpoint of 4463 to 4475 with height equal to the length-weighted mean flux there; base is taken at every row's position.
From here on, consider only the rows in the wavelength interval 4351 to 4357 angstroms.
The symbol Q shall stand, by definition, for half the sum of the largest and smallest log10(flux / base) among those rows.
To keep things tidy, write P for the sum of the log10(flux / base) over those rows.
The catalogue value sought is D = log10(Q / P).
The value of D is -0.49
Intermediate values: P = -0.16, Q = -0.053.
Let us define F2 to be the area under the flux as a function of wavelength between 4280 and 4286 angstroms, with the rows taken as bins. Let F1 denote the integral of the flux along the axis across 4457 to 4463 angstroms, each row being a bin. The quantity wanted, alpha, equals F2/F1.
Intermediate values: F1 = 43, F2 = 42.7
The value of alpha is 1.00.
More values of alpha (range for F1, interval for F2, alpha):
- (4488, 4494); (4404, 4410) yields 0.88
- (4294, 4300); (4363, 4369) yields 1.47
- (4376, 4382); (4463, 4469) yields 1.24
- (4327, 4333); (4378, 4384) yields 0.83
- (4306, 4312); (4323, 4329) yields 1.45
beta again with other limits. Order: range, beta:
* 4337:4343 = 7.01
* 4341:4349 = 7.13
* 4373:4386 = 6.97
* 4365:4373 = 7.90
